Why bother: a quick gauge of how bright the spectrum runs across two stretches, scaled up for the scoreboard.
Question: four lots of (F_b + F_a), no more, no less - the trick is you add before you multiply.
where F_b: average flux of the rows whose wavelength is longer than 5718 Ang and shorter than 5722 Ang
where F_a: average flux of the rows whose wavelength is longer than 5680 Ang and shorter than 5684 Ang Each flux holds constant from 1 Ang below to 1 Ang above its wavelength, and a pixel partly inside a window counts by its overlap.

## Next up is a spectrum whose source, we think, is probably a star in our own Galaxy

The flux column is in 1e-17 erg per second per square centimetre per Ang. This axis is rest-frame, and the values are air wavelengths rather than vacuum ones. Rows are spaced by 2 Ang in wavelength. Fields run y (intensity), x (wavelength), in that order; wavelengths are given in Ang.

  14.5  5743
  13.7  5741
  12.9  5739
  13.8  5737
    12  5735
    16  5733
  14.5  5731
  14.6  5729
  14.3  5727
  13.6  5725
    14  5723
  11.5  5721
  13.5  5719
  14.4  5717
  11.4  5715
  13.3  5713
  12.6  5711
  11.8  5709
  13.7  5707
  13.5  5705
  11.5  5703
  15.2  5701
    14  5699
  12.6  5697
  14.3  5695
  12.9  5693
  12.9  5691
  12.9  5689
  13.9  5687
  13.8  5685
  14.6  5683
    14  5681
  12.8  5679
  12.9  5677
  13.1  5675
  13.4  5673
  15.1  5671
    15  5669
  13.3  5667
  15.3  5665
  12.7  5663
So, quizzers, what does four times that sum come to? 107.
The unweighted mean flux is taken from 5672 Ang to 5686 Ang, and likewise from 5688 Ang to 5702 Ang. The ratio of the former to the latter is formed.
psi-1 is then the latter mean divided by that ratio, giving 13.6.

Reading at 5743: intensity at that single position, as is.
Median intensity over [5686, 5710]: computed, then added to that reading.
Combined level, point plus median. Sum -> 27.7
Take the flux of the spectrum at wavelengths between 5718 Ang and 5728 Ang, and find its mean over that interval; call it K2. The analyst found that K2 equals 13.4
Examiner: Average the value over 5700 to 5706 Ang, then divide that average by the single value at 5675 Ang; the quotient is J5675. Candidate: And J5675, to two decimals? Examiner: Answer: 1.02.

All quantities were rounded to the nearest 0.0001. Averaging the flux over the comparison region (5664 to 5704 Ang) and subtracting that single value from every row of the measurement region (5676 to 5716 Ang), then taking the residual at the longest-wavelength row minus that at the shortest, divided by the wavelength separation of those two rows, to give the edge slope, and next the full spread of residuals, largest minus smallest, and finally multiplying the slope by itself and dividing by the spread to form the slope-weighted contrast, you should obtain 0.0004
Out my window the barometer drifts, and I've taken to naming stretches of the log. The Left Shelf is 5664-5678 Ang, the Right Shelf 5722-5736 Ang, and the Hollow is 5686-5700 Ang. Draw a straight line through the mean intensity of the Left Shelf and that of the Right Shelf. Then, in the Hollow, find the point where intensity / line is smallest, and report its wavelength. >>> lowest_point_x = 5697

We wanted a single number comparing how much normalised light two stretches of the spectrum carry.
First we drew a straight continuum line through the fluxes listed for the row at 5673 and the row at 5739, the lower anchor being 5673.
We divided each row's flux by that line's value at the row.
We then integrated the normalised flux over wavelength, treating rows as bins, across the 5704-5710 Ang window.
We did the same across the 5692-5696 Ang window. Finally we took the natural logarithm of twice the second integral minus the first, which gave 0.8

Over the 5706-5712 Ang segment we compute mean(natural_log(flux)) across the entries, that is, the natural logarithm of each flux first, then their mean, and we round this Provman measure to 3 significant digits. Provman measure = 2.54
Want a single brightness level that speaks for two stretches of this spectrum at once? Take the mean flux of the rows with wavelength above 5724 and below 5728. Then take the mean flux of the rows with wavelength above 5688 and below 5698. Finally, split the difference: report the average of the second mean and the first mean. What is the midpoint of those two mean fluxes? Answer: 13.5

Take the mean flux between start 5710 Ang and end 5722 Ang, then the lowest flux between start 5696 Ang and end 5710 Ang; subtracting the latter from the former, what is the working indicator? 1.3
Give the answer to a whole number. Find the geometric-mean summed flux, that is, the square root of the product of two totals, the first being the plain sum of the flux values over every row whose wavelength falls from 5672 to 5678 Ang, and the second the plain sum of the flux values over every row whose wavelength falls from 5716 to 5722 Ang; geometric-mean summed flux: 39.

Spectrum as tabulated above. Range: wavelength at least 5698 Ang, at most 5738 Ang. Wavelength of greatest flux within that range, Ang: 5733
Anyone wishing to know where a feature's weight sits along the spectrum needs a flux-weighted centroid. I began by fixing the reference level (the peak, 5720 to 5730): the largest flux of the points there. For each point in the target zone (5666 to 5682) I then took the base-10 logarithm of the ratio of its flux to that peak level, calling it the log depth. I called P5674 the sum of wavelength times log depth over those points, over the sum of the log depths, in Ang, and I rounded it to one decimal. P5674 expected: 5675.8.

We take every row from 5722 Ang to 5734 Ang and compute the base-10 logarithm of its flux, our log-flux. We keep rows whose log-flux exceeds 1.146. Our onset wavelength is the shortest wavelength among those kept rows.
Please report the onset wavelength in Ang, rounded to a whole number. 5723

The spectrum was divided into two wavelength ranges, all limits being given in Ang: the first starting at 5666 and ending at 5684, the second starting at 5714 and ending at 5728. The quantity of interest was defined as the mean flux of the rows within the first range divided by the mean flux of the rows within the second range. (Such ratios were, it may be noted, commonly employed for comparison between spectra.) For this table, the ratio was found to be 1.04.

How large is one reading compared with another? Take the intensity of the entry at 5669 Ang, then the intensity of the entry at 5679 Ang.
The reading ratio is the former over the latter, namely 1.17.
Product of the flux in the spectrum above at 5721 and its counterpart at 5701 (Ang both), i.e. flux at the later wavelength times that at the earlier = 175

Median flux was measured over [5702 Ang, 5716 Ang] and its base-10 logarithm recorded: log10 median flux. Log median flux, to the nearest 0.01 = 1.10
